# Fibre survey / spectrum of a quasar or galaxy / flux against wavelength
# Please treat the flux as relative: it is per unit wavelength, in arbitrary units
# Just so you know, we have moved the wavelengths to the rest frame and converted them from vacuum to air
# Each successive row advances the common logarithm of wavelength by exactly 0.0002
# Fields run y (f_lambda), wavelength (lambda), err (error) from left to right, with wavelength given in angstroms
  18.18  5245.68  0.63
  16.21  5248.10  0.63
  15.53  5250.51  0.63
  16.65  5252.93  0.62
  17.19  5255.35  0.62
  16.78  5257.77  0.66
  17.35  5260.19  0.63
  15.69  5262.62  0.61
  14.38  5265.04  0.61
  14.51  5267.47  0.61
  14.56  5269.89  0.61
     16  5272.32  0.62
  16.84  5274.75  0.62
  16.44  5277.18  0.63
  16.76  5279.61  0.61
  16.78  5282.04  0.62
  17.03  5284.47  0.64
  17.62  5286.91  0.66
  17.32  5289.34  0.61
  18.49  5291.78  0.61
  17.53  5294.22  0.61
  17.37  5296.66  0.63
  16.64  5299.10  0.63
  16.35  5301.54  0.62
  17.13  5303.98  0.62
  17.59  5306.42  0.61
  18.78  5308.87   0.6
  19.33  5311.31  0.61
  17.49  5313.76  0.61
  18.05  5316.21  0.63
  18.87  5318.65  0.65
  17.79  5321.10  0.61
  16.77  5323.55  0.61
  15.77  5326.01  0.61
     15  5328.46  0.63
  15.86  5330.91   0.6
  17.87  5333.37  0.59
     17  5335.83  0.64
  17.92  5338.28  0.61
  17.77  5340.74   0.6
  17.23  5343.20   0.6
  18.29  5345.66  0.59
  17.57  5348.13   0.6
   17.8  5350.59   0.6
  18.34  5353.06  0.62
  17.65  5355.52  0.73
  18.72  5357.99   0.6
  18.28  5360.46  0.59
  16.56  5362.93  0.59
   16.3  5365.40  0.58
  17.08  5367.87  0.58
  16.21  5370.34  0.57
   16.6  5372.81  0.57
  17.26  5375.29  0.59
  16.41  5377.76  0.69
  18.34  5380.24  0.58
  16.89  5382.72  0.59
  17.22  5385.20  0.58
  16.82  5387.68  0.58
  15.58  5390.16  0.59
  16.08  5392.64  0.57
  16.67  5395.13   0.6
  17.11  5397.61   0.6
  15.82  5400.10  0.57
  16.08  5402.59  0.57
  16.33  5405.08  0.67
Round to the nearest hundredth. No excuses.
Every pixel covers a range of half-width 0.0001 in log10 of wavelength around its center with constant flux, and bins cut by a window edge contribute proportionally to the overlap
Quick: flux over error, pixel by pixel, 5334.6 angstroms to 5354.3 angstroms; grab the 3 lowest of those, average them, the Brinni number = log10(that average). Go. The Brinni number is 1.45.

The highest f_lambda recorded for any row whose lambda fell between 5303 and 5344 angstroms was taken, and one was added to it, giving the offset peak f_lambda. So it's 20.3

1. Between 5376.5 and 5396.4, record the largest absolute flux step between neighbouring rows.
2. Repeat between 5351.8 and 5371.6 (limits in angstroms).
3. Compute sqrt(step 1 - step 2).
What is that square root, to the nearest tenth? 0.5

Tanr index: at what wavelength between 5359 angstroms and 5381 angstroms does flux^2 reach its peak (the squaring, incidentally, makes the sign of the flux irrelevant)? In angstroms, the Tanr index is 5380.24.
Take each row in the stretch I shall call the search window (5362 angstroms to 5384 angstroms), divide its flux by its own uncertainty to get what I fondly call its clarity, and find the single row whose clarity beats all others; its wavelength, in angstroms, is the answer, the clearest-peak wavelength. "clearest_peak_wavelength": 5380.24 angstroms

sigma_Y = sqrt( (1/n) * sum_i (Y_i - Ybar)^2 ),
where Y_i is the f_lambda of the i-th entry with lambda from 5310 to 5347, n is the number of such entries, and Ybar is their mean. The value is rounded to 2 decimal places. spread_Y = 1.13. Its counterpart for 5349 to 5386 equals 0.81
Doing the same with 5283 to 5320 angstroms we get 0.82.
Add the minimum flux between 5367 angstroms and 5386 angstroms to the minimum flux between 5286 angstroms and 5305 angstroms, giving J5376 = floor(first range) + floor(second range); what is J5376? 32.6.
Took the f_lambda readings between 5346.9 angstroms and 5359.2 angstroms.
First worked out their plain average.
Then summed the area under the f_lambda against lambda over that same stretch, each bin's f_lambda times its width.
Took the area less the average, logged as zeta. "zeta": 204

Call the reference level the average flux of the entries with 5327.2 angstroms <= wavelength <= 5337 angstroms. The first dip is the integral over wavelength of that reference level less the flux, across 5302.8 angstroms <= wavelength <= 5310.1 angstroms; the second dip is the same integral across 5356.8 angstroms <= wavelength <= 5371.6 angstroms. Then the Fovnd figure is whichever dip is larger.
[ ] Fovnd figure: -10.3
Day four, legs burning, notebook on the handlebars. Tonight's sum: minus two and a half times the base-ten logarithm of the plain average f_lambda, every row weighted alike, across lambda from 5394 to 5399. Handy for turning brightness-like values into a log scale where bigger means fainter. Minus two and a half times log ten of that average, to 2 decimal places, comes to -3.07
